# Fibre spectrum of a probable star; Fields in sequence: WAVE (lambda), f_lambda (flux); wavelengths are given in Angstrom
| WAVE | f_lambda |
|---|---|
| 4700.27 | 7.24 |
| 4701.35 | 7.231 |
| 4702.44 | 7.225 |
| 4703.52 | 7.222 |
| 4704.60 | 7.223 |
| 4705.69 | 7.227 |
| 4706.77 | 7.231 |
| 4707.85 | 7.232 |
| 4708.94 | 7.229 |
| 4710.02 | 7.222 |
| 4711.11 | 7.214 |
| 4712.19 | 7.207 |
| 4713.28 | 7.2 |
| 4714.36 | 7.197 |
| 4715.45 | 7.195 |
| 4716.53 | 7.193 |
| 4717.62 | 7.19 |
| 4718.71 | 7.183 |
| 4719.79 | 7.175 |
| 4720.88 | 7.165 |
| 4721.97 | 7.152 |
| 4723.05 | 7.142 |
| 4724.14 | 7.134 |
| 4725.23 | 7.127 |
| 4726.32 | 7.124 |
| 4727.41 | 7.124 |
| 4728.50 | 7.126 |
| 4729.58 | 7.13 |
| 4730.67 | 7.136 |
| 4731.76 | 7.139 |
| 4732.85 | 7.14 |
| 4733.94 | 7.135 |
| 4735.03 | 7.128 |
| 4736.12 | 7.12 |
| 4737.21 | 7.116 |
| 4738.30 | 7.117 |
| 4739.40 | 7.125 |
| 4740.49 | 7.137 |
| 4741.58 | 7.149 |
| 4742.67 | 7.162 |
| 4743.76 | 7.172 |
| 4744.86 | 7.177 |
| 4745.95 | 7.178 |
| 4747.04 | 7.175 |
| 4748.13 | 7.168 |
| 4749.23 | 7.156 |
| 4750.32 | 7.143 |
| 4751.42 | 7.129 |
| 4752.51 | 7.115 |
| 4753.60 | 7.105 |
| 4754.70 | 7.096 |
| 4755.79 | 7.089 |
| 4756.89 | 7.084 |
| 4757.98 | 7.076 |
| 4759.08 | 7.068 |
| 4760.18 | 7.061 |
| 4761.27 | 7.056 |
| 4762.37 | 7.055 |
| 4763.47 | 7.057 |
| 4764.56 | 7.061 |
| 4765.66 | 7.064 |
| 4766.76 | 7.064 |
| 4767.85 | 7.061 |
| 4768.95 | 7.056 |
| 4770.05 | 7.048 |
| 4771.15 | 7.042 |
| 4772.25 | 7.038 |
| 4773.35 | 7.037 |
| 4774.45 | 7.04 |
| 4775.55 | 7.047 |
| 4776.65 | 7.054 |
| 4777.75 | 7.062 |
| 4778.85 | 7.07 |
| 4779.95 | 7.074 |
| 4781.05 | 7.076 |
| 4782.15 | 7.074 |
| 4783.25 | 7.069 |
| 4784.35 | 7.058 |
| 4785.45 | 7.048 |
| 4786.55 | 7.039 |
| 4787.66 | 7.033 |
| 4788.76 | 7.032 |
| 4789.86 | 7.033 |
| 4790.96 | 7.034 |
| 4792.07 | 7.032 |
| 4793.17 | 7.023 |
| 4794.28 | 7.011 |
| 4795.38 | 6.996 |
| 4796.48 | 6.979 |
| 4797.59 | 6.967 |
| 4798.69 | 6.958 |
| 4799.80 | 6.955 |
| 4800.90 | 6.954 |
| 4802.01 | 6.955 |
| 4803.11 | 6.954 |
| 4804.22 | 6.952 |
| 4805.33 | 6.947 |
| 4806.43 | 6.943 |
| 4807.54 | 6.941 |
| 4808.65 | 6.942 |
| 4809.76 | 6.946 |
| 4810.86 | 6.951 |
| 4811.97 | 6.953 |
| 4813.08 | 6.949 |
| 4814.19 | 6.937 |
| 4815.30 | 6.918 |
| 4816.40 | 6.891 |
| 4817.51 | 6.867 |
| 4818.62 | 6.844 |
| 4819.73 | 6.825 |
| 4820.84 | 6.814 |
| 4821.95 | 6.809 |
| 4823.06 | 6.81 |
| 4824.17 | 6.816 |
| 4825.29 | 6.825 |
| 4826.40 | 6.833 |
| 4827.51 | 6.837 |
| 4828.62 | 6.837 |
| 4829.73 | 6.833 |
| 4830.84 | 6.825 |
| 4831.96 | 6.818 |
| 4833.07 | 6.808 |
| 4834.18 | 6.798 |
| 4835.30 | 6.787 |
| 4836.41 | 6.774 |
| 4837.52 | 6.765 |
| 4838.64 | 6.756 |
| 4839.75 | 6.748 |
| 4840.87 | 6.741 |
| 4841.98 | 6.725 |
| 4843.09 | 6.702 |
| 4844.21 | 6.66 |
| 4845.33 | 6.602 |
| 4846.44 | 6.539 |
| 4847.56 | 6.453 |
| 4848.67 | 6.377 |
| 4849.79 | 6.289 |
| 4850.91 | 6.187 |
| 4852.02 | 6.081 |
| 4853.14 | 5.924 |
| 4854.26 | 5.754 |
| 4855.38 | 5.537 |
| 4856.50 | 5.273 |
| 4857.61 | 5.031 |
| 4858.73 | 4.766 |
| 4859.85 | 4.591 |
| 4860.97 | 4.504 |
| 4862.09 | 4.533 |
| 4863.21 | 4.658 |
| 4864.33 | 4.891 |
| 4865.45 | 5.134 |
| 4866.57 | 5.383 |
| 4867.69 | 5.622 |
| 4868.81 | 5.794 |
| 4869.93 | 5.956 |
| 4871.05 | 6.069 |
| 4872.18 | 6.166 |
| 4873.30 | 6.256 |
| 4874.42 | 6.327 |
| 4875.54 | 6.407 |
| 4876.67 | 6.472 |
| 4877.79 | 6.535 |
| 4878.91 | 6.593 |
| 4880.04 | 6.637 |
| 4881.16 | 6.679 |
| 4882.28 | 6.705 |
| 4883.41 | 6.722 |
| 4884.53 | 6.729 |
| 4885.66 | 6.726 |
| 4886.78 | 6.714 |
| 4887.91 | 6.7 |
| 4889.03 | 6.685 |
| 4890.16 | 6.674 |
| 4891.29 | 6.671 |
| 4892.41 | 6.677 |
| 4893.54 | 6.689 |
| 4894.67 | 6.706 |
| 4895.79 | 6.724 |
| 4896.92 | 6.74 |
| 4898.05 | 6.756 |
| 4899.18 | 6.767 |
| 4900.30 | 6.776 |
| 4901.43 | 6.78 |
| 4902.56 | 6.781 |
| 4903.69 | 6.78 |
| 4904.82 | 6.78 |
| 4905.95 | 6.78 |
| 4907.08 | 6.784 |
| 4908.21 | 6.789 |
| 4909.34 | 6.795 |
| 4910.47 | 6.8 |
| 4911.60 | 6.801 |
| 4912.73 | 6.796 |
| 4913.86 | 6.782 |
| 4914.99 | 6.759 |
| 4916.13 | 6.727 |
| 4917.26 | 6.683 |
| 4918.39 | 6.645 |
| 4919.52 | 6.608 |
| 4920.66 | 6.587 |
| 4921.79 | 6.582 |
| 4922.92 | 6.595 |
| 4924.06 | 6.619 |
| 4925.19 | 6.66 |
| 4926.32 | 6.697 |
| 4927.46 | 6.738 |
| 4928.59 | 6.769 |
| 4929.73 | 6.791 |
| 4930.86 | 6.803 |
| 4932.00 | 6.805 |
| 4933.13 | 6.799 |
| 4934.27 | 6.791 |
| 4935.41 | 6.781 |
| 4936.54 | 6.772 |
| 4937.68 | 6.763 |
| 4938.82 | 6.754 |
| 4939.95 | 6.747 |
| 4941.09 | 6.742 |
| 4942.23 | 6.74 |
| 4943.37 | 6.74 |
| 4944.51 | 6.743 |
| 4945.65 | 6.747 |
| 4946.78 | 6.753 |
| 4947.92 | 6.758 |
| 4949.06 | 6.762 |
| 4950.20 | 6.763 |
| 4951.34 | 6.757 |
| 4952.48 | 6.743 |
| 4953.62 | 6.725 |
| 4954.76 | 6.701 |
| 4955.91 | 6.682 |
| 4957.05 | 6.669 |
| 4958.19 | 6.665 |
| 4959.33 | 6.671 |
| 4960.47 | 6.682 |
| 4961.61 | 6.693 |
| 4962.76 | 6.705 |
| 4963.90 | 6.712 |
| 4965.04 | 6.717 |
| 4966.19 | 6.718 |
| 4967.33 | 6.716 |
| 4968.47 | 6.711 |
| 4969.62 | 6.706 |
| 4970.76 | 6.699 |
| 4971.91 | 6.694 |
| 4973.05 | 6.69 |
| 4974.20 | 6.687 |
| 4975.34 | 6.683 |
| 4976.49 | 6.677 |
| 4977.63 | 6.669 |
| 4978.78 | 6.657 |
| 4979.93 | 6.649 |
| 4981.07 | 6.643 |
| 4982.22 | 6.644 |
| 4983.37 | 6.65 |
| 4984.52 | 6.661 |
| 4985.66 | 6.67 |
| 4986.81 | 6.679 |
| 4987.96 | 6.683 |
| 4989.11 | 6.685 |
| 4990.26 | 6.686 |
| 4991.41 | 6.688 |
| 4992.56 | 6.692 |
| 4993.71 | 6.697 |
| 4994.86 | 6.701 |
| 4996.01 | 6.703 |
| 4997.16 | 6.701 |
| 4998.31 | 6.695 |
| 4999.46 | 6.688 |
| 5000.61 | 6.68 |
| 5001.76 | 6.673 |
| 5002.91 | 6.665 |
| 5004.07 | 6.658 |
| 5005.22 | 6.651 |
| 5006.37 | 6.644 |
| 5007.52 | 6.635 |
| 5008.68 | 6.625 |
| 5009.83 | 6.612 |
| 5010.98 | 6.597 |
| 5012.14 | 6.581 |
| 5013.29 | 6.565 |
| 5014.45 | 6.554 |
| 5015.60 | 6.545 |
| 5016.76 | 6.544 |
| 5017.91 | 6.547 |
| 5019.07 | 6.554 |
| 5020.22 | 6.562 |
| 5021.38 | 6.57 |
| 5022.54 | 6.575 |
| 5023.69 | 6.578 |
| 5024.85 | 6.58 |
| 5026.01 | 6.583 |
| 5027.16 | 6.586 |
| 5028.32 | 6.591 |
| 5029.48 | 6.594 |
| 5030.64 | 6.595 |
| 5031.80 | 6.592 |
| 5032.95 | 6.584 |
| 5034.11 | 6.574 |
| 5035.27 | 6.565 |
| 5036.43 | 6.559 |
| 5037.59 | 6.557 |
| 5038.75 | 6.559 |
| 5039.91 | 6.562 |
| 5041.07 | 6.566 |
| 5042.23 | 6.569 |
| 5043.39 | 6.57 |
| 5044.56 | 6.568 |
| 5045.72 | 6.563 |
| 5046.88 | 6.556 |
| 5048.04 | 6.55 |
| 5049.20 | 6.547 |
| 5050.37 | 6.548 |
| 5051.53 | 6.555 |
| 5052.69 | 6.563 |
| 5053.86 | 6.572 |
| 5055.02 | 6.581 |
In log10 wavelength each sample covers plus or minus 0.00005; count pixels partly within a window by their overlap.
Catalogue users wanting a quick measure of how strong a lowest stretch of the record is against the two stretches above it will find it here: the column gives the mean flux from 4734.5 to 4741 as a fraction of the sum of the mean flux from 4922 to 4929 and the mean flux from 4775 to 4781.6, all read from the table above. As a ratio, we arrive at 0.518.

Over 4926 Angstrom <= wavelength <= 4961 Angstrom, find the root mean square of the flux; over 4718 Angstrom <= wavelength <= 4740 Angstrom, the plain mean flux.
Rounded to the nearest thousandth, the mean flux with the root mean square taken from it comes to 0.393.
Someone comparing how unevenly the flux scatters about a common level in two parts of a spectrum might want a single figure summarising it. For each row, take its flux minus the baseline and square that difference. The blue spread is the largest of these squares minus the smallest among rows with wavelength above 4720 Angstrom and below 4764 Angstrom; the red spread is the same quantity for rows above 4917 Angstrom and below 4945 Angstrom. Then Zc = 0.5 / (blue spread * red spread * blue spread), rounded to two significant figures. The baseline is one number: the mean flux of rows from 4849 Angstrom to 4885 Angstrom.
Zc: 13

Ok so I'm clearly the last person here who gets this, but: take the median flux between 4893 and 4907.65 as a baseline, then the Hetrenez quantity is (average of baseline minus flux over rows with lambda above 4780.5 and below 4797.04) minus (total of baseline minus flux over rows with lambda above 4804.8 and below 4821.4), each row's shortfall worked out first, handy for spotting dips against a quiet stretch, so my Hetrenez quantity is 1.8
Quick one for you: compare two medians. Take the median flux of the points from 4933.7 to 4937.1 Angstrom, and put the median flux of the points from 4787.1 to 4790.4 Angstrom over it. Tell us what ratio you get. 1.04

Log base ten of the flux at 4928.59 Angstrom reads 0.83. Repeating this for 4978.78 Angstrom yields 0.82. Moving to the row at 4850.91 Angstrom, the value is 0.79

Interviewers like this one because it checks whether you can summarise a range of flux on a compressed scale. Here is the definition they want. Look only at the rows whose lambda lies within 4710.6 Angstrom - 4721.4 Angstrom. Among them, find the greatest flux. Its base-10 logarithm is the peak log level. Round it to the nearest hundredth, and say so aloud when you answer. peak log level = 0.86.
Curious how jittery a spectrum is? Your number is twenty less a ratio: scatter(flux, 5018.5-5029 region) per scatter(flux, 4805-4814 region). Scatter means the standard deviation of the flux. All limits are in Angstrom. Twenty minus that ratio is 17.3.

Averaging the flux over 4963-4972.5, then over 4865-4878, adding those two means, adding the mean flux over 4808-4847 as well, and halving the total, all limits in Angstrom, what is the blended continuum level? 9.8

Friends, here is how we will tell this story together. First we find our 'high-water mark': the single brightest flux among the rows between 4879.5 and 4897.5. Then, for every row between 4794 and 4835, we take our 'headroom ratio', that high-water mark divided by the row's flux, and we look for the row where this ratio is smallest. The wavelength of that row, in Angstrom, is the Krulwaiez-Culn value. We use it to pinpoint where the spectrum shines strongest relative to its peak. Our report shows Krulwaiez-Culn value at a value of 4794.28 Angstrom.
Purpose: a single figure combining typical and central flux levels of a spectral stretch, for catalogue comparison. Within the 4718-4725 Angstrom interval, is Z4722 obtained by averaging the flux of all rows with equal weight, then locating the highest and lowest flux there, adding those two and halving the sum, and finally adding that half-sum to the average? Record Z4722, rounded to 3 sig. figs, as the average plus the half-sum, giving 14.3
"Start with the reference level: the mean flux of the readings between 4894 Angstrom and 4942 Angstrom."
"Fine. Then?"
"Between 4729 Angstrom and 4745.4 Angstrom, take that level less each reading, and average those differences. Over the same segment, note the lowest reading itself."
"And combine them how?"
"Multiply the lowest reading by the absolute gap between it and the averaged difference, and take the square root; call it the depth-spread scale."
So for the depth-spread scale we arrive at 7.3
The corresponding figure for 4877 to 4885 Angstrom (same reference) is 6.5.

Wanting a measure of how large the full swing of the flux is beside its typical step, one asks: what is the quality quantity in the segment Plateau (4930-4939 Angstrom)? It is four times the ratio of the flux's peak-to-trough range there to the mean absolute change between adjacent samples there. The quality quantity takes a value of 27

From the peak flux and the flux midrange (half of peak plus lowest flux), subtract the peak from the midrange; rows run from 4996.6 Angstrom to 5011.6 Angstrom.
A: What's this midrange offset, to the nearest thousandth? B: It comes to -0.052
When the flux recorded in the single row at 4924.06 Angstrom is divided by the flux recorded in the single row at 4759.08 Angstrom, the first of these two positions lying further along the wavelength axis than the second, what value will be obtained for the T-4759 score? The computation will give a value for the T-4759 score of 0.94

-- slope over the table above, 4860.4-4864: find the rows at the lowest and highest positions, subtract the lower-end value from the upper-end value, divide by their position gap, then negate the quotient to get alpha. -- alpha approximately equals -0.069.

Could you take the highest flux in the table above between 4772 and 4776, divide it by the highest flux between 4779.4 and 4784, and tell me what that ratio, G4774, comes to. 1.00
